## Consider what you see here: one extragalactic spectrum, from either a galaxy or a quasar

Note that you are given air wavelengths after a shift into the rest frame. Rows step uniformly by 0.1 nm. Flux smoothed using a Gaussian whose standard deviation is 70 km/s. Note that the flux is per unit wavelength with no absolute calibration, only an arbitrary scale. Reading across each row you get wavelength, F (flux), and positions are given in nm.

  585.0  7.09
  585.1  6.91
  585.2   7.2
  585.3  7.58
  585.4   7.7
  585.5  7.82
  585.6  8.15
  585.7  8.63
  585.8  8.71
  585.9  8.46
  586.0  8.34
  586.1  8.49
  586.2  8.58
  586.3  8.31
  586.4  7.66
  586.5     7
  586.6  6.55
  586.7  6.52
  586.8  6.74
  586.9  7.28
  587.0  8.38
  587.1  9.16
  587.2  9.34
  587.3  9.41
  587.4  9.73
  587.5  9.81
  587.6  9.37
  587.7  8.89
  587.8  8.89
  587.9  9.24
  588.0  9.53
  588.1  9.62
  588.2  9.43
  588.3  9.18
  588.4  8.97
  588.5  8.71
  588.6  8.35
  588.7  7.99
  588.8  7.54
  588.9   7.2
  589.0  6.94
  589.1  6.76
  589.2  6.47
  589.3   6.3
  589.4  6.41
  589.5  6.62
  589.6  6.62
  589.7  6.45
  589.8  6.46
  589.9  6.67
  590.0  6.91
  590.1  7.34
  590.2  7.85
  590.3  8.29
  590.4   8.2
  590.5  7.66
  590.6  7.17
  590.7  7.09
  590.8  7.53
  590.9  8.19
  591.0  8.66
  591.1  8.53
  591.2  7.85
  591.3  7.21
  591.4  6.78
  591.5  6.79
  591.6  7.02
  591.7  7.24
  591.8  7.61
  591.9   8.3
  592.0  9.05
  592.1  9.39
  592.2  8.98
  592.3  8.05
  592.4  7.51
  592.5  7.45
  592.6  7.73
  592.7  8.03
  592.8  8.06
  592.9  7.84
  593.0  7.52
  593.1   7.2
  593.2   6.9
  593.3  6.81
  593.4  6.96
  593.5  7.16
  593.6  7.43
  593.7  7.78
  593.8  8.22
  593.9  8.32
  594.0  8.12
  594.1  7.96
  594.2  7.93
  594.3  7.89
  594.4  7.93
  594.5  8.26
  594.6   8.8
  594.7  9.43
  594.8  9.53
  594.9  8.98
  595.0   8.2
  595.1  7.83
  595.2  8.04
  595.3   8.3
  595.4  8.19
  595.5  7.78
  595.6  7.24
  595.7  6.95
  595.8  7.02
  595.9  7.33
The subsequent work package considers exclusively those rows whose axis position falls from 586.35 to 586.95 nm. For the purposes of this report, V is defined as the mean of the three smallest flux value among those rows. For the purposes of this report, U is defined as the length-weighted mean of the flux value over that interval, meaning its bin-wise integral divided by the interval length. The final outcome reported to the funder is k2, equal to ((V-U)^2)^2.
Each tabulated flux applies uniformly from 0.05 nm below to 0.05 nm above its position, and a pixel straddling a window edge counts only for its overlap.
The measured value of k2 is 0.016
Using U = 7.0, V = 6.6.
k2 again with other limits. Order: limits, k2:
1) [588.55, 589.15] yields 0.061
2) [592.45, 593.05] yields 0.002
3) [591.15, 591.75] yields 0.007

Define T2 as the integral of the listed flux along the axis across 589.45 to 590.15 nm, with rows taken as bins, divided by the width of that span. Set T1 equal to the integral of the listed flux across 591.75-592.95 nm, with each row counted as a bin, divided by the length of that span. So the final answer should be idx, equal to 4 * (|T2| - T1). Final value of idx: -5.8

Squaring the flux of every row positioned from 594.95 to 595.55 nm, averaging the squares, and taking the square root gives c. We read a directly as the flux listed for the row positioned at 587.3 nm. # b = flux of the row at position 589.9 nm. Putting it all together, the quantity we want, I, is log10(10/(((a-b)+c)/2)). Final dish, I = 0.27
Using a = 9.41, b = 6.67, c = 8.1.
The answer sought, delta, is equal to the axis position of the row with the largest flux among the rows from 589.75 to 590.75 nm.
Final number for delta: 590.3 nm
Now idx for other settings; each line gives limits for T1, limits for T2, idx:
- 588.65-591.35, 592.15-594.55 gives 1.8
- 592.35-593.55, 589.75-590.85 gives -0.2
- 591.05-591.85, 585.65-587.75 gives 3.9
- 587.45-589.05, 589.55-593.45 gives -4.6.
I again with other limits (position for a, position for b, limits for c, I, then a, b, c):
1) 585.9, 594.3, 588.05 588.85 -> 0.33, 8.46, 7.89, 8.7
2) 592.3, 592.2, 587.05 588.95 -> 0.39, 8.05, 8.98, 9.0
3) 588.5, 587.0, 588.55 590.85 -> 0.42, 8.71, 8.38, 7.2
